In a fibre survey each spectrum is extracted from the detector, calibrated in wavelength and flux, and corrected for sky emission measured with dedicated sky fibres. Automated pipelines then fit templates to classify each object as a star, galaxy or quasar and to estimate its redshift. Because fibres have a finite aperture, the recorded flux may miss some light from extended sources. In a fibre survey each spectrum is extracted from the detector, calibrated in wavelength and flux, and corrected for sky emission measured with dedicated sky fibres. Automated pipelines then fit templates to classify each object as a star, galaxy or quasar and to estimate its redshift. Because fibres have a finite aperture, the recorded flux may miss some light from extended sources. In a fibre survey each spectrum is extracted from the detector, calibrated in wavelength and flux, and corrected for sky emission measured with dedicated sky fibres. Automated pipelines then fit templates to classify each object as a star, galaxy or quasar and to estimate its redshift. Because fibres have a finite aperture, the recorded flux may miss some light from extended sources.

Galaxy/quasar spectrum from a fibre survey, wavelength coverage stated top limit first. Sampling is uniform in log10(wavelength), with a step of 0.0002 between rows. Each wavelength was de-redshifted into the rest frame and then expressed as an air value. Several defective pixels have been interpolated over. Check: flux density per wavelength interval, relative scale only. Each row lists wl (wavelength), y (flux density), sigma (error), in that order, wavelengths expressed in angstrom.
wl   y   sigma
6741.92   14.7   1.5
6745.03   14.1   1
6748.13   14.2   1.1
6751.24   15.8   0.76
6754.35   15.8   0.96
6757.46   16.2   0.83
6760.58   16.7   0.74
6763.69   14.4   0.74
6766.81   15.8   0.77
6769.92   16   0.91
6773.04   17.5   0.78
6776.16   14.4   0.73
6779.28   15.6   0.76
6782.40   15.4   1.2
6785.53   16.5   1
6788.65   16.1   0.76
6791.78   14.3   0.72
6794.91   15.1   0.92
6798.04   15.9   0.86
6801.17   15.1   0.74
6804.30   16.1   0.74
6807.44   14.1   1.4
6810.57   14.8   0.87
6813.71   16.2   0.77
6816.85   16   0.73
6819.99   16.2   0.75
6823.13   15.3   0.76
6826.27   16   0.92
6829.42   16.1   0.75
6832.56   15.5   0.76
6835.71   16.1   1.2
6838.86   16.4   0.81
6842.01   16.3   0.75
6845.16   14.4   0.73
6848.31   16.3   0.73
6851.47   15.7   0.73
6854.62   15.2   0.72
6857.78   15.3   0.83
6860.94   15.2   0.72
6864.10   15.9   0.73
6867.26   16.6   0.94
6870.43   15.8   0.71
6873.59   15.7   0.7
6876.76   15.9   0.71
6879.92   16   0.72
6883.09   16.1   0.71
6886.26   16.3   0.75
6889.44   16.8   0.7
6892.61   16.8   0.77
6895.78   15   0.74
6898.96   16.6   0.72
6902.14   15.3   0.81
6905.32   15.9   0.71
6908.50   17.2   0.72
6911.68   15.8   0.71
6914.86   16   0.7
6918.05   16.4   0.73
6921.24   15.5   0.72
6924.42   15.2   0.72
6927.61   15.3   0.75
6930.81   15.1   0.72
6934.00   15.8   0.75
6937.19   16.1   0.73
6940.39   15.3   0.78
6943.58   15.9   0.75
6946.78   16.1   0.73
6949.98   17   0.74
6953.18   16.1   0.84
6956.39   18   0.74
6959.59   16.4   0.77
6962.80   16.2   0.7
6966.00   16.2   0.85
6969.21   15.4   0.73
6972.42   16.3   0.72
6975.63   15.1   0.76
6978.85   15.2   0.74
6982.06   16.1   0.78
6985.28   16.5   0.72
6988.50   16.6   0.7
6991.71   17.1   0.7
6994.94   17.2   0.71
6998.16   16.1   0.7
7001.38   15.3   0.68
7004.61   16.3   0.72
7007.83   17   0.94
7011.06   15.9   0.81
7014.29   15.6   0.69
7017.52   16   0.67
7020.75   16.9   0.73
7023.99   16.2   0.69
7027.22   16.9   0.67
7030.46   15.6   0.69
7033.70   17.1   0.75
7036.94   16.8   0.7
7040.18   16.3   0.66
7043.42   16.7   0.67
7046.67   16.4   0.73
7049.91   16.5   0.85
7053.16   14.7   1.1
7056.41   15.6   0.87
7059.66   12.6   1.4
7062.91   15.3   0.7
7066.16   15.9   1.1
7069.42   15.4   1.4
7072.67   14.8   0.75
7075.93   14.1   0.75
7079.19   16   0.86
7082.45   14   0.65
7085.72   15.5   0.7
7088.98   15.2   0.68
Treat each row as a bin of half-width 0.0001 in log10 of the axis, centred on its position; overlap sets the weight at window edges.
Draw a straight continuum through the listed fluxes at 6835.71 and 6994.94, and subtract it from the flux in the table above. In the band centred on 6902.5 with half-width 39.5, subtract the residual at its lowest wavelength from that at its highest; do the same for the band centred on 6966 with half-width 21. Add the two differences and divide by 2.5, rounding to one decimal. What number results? -0.4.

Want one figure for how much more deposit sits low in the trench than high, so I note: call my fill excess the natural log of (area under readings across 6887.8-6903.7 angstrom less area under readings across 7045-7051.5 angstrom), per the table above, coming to 5.00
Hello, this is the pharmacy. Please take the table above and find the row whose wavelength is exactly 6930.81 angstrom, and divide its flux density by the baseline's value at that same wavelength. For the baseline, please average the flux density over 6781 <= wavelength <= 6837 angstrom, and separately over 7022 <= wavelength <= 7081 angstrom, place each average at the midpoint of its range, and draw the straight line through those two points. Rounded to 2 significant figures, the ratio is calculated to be 0.96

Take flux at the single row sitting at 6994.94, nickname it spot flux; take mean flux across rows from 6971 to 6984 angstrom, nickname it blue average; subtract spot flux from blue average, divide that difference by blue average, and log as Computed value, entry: -0.10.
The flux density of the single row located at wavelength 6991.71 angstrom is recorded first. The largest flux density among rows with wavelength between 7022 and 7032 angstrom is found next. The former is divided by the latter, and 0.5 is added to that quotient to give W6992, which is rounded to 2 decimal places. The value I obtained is 1.51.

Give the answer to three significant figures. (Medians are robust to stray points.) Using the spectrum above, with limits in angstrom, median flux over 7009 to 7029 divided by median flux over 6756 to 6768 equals 1.01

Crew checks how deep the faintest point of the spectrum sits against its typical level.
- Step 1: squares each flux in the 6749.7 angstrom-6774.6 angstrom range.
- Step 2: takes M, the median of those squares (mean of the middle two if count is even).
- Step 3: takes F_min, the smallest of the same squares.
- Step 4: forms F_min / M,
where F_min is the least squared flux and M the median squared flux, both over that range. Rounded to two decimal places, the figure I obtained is 0.82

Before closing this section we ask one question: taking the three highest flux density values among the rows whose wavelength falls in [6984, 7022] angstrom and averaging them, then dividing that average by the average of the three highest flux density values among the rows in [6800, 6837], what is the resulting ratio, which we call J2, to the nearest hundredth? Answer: 1.06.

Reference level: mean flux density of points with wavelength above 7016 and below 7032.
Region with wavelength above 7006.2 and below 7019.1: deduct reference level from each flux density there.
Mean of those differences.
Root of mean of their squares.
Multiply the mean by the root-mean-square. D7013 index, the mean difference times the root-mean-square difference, -0.11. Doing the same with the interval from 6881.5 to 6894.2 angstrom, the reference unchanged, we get 0.06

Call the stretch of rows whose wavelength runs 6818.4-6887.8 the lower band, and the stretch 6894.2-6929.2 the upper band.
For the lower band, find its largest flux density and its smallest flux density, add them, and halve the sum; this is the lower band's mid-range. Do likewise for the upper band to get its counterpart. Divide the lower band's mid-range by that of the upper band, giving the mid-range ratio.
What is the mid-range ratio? 0.96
